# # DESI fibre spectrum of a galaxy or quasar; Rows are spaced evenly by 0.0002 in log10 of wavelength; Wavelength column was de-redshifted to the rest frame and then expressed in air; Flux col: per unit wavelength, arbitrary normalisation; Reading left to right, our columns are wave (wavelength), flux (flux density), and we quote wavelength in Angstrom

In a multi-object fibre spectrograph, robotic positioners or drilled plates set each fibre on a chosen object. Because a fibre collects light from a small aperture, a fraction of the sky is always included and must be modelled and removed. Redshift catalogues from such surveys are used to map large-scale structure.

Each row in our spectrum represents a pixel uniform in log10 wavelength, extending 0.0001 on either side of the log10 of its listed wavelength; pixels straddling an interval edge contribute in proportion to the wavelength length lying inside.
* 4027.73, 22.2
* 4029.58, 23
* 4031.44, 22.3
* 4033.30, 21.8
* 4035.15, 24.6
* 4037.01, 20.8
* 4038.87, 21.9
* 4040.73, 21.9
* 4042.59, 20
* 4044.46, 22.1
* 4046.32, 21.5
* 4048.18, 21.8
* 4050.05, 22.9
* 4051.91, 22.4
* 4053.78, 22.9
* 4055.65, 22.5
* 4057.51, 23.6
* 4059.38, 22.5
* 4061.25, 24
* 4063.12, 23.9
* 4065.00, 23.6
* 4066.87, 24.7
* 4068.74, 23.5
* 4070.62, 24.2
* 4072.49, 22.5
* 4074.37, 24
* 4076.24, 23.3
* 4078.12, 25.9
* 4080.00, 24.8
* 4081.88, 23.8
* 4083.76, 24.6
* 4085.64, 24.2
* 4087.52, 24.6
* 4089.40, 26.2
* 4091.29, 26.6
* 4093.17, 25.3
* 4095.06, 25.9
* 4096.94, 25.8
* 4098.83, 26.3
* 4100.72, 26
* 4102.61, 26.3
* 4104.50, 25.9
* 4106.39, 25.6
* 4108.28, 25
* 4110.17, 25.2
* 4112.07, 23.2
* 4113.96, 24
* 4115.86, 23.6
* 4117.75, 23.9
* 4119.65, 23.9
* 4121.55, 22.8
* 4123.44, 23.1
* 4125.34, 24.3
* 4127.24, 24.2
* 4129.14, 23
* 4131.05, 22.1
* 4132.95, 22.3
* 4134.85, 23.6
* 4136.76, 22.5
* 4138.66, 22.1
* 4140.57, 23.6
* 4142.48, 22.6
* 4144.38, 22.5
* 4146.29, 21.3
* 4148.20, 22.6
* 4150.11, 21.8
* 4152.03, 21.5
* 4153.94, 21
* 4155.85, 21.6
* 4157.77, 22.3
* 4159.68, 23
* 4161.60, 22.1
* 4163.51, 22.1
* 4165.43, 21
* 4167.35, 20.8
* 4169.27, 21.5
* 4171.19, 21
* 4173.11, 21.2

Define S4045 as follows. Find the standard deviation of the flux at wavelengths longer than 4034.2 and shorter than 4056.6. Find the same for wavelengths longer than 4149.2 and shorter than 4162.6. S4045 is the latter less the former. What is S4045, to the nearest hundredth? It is -0.50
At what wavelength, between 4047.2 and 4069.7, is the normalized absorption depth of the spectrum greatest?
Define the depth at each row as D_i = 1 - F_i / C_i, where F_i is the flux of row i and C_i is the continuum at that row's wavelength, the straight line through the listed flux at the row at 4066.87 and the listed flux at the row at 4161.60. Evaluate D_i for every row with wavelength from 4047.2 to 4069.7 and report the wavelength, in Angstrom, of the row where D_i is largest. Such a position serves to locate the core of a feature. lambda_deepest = 4048.18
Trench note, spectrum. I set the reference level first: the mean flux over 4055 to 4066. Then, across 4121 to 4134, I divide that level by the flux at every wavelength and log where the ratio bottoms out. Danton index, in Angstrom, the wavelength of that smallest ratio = 4125.34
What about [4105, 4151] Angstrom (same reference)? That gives 4106.39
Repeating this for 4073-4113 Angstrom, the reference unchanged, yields 4091.29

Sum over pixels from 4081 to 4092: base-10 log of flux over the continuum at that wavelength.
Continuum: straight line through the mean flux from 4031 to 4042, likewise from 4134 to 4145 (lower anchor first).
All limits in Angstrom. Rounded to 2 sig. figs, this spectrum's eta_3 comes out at 0.27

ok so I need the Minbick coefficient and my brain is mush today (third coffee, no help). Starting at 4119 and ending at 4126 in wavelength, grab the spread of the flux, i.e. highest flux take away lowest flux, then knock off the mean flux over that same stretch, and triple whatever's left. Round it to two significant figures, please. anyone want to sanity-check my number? -66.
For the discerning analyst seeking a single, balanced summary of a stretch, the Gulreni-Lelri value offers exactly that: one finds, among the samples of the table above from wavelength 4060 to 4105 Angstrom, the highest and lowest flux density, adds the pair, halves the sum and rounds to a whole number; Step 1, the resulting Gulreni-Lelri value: 25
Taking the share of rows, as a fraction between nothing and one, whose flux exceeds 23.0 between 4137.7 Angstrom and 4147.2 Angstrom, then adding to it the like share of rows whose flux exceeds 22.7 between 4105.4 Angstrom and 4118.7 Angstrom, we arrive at 1.20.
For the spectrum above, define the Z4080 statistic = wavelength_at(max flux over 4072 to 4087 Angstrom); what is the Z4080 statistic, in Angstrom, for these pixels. 4078.12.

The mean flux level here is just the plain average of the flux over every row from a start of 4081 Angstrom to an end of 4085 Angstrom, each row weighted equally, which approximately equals 24.2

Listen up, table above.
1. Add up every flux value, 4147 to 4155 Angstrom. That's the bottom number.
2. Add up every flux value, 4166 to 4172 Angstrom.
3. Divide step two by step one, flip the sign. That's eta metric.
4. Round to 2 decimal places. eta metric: -0.73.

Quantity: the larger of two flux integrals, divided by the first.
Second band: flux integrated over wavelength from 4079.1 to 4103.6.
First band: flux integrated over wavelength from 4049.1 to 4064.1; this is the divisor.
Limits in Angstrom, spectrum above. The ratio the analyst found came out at 1.8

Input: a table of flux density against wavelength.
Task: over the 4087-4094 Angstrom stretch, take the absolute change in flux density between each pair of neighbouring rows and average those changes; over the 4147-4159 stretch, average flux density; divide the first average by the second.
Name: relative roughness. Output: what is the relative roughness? 0.050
